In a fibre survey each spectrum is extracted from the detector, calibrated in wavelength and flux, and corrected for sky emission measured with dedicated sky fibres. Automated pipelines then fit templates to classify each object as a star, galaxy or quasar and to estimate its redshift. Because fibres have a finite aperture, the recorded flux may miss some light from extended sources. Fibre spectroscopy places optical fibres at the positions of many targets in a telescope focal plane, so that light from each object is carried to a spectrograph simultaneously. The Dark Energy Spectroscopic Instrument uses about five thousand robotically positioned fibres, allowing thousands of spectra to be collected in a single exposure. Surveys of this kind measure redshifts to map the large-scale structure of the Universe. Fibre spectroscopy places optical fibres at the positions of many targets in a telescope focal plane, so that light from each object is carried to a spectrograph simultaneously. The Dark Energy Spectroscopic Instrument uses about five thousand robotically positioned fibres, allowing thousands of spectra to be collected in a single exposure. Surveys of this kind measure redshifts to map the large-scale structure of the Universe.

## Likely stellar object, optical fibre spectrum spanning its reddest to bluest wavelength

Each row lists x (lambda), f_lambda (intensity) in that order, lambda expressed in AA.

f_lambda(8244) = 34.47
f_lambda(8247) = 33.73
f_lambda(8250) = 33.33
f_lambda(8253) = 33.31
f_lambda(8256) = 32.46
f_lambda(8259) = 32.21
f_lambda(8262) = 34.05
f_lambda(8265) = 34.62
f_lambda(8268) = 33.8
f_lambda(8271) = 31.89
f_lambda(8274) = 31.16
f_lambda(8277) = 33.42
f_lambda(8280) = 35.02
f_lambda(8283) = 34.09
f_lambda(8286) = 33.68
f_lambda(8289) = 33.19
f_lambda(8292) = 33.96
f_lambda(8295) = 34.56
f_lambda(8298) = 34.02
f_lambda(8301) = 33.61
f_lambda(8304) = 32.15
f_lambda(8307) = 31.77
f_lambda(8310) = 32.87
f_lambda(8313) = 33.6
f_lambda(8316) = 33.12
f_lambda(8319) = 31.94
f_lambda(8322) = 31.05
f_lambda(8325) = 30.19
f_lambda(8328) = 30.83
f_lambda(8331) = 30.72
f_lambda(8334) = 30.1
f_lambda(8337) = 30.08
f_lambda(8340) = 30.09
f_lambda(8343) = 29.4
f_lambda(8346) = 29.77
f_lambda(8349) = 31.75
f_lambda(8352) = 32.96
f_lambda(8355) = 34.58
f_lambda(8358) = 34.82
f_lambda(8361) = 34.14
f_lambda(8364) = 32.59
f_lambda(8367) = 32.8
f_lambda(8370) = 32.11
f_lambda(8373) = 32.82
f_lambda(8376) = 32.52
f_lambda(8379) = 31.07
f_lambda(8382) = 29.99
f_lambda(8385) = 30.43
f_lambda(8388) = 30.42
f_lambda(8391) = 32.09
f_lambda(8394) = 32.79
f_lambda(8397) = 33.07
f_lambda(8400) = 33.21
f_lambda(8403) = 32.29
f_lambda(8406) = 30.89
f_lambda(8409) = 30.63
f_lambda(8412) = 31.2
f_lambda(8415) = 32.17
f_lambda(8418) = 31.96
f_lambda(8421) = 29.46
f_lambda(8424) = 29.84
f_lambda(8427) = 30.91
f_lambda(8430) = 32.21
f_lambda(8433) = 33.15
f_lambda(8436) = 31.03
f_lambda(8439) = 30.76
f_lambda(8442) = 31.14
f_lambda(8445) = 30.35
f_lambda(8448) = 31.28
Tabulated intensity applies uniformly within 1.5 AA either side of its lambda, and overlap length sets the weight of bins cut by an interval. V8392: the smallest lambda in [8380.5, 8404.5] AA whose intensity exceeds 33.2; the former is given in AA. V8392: 8400 AA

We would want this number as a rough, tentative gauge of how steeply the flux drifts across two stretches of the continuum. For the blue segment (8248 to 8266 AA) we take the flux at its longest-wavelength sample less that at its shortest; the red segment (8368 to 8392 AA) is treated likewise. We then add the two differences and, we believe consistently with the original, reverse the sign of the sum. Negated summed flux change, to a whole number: -1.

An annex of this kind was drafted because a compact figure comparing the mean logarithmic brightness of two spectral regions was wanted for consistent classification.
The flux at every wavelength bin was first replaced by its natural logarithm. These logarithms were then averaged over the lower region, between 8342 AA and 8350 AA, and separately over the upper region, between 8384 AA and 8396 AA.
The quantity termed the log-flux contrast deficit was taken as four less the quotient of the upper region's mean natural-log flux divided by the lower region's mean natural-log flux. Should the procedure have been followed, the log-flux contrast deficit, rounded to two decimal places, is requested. 2.99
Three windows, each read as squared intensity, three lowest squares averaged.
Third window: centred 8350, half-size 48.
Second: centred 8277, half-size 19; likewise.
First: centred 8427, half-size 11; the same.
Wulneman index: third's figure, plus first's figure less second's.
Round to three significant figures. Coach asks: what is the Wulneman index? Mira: 779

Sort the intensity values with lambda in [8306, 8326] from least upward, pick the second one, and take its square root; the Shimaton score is 5.57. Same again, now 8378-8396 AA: 5.52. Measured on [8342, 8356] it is 5.46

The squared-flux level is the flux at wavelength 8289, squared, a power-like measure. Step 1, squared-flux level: 1102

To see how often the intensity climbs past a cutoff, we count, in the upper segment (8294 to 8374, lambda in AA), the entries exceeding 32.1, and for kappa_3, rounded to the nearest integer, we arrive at 15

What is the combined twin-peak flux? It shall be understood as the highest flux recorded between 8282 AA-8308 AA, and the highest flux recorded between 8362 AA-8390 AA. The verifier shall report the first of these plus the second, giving 67.4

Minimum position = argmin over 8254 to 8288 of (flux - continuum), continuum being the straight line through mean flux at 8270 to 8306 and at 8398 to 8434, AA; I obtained 8274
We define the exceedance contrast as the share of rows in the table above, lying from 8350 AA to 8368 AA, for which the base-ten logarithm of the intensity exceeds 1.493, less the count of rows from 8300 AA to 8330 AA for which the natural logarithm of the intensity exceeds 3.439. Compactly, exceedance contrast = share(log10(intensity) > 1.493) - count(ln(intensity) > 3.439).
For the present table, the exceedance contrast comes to -6.0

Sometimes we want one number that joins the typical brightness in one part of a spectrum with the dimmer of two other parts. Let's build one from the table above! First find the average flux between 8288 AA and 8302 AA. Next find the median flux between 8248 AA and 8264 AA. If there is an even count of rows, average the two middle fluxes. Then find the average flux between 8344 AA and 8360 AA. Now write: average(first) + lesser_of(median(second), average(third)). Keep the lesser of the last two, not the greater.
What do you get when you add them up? 66.6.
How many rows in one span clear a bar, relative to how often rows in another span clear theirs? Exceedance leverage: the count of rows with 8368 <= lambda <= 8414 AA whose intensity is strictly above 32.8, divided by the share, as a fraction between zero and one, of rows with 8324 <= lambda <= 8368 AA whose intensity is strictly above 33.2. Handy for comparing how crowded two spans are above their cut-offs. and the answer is 15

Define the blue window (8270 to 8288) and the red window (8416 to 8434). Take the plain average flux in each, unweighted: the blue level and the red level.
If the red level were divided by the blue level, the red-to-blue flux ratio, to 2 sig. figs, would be 0.94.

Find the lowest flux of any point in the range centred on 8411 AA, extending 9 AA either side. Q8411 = 30.63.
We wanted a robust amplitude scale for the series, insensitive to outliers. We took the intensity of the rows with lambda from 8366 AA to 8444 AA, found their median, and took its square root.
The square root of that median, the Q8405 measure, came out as 5.62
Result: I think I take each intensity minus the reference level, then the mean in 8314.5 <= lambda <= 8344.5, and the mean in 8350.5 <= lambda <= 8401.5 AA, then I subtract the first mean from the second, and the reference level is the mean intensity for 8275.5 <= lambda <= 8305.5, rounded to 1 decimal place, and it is 1.7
